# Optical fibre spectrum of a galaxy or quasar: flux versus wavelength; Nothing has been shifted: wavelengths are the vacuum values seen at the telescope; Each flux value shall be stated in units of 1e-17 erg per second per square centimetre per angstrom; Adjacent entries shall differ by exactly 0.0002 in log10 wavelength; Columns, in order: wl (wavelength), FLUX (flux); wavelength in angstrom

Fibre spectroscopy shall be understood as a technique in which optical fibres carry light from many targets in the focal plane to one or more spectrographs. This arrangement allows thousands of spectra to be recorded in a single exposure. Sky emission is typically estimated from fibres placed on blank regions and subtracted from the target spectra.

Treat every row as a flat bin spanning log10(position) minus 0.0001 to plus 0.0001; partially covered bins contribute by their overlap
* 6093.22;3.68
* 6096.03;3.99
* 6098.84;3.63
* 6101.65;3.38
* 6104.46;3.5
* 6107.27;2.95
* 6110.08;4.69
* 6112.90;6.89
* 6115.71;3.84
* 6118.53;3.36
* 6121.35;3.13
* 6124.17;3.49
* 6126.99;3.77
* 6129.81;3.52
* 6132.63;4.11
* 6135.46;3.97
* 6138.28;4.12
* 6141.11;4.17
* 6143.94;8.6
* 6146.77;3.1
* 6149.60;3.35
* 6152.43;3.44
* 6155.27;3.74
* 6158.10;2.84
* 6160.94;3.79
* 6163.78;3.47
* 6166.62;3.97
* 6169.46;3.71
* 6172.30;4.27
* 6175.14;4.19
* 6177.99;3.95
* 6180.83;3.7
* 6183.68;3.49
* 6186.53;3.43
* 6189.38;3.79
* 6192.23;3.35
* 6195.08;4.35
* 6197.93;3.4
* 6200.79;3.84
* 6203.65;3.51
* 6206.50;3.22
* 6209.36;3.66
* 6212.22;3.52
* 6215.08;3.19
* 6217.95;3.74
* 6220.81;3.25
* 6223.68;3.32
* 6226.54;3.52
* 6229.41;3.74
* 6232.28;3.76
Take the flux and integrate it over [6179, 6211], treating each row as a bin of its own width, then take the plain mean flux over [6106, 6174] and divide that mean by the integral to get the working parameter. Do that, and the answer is 0.035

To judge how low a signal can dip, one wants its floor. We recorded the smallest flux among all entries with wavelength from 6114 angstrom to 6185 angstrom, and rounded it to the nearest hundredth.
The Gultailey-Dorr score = 2.84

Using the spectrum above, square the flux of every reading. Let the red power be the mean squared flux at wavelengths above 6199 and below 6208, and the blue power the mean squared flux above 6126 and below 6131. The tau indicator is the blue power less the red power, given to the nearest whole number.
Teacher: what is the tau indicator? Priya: 1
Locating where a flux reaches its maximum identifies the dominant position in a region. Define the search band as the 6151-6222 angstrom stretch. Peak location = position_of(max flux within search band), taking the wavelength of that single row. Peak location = 6195.08 angstrom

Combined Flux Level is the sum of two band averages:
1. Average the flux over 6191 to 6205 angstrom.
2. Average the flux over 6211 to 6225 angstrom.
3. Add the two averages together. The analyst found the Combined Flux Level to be 7.1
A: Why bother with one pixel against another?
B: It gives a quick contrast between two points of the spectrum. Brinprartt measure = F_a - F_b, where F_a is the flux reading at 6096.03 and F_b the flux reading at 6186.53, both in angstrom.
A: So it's 0.6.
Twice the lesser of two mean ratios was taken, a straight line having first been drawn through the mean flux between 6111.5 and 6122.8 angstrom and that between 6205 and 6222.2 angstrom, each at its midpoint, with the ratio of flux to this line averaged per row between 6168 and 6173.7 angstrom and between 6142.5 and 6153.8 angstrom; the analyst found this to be 2.1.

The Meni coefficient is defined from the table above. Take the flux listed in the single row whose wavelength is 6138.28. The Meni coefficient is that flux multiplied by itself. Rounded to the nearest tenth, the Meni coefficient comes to 17.0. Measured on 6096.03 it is 15.9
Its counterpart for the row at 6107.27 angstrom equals 8.7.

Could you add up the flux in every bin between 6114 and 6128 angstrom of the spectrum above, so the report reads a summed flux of 17.6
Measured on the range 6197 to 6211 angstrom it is 17.6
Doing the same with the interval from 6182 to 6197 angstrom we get 18.4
